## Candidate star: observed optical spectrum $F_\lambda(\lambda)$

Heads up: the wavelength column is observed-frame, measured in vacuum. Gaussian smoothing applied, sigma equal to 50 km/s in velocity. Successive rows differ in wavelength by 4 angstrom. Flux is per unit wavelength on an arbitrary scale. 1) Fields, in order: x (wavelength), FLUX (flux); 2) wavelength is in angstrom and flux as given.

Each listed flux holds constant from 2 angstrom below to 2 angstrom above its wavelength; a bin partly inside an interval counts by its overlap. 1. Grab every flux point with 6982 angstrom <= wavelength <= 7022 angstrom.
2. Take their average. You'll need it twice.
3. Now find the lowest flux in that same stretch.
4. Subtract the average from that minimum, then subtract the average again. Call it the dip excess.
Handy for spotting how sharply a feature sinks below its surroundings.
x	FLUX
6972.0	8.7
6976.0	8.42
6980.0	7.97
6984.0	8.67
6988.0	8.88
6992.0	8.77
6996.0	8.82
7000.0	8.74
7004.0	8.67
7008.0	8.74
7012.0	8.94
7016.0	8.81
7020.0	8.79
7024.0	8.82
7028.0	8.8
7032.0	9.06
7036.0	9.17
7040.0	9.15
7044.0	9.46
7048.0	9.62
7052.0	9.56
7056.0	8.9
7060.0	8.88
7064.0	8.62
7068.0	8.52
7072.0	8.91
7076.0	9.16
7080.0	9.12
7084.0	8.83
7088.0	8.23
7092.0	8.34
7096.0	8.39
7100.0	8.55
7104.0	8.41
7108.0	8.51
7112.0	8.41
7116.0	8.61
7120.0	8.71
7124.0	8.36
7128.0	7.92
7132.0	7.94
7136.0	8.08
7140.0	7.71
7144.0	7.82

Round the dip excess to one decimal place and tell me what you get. -8.9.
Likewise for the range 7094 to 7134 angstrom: -8.8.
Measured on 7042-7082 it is -9.6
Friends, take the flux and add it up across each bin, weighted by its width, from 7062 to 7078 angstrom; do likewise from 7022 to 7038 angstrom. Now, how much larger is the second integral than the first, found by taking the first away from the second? 2.6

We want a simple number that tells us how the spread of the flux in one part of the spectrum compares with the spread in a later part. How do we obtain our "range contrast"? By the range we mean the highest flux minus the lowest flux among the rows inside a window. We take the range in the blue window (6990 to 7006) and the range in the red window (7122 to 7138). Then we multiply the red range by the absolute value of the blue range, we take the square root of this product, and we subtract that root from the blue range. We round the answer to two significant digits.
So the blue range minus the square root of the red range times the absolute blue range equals -0.11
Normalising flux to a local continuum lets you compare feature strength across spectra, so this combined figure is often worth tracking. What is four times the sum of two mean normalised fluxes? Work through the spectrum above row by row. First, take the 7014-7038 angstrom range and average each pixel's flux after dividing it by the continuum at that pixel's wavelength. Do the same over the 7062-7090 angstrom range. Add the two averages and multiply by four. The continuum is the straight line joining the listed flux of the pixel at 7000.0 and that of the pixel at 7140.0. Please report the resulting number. 8.46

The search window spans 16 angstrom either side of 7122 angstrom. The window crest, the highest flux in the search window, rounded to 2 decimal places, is 8.71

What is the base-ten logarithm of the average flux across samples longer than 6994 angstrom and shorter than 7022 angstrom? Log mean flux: 0.944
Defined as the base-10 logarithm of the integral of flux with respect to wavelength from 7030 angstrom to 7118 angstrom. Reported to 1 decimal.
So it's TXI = 2.9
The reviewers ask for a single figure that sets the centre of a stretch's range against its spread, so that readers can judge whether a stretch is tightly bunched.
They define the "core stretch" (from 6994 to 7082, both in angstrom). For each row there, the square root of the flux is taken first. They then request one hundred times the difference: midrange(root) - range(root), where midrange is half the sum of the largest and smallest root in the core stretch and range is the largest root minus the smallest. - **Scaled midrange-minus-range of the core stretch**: 283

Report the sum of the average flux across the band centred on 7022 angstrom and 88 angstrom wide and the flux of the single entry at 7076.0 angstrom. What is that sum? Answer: 18.1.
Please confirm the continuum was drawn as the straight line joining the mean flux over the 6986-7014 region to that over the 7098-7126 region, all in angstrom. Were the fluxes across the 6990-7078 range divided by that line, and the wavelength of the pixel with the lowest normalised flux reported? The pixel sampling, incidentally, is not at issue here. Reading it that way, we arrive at 7004.0 angstrom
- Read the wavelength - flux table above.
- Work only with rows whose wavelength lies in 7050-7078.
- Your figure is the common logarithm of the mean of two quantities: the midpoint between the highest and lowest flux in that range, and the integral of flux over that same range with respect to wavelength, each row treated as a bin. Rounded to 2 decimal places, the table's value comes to 2.11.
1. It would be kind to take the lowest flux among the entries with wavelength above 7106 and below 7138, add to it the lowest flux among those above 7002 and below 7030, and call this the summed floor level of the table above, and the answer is 16.59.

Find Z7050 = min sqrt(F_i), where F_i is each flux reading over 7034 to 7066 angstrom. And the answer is 2.94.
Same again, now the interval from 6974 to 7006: 2.82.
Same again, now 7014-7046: 2.96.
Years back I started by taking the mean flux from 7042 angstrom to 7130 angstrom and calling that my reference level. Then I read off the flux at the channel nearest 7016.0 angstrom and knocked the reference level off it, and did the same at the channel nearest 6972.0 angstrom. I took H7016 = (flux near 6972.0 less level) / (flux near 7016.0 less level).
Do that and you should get -0.3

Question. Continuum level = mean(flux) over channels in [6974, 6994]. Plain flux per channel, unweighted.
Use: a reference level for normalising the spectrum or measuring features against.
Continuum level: 8.54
